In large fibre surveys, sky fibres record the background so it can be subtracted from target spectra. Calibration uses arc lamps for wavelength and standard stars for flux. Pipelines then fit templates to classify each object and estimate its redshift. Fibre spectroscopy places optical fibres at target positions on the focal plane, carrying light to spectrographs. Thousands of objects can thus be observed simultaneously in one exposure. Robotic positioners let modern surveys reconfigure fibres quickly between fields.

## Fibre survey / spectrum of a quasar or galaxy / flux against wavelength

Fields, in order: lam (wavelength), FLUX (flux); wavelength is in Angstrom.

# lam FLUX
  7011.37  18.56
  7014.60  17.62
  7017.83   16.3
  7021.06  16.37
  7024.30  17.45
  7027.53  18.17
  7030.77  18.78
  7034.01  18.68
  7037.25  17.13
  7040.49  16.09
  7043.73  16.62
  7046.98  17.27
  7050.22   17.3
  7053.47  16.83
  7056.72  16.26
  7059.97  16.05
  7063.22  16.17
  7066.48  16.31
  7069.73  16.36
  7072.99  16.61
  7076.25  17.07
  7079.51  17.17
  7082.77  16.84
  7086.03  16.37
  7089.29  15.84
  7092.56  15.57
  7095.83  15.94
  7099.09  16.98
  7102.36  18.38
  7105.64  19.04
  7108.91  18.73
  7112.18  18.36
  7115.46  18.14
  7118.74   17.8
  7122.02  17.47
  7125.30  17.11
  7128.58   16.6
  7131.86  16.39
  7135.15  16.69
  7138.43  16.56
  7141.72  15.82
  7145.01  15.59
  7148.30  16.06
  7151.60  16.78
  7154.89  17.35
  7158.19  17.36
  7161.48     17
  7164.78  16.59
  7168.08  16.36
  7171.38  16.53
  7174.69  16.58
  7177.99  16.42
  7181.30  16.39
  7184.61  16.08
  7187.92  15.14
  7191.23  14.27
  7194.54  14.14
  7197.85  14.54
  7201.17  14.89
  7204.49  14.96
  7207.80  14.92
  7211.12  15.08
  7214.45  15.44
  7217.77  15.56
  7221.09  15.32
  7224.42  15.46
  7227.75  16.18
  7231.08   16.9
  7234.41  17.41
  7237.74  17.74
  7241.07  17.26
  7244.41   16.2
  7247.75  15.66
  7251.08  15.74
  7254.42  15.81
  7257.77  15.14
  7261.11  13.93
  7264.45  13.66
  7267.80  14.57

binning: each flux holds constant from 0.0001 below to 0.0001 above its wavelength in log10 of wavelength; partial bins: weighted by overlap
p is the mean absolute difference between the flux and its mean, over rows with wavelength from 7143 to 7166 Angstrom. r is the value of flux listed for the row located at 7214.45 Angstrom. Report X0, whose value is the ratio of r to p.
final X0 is 30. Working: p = 0.5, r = 15.44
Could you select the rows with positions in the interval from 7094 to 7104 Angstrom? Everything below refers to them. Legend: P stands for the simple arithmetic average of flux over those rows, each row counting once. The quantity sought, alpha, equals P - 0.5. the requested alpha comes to 16.6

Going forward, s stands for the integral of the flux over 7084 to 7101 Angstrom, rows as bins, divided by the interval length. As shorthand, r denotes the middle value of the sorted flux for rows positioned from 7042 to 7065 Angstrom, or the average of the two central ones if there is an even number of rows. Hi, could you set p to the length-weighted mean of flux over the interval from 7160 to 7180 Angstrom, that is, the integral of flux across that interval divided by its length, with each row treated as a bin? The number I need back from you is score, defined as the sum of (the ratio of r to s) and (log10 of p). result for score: 2.25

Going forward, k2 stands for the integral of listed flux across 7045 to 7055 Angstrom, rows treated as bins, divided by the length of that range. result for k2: 17.1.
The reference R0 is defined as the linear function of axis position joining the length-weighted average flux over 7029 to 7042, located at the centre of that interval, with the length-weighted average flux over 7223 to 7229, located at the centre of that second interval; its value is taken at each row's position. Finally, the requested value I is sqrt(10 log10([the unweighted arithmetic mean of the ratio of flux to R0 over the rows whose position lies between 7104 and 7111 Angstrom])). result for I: 0.7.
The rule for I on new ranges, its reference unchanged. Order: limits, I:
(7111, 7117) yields 0.6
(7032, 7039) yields 0.2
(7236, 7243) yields 0.7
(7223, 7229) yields 0.1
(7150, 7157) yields 0.4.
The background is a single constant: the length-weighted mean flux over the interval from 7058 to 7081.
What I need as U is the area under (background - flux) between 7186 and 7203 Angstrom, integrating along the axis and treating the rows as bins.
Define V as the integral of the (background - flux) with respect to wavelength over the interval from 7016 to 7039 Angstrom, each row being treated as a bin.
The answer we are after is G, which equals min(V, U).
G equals -24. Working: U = 32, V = -24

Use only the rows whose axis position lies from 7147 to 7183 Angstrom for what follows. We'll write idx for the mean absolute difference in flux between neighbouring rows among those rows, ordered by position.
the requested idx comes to 0.27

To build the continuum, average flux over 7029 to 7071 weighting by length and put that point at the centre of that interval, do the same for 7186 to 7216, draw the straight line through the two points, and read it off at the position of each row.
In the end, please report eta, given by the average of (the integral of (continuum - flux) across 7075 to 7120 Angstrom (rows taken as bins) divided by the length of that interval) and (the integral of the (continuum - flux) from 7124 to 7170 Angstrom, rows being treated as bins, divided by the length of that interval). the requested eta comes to -1.0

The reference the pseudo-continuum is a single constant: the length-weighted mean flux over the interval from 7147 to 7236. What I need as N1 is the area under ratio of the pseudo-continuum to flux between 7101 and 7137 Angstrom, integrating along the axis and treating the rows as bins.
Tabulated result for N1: 32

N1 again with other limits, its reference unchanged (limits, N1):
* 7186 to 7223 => 39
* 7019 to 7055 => 33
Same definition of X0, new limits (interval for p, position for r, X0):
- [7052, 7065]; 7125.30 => 68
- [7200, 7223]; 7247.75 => 67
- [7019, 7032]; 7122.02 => 22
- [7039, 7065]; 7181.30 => 38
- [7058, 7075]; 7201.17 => 98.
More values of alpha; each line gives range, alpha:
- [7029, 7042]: 17.2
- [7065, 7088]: 16.2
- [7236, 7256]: 15.9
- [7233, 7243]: 17.0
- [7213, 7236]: 15.5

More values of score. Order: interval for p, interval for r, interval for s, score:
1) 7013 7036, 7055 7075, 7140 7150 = 2.28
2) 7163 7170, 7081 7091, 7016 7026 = 2.19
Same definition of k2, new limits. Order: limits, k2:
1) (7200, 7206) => 14.9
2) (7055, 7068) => 16.2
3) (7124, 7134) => 16.7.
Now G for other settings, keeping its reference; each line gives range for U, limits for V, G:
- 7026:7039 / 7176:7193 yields -21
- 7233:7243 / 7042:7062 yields -9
